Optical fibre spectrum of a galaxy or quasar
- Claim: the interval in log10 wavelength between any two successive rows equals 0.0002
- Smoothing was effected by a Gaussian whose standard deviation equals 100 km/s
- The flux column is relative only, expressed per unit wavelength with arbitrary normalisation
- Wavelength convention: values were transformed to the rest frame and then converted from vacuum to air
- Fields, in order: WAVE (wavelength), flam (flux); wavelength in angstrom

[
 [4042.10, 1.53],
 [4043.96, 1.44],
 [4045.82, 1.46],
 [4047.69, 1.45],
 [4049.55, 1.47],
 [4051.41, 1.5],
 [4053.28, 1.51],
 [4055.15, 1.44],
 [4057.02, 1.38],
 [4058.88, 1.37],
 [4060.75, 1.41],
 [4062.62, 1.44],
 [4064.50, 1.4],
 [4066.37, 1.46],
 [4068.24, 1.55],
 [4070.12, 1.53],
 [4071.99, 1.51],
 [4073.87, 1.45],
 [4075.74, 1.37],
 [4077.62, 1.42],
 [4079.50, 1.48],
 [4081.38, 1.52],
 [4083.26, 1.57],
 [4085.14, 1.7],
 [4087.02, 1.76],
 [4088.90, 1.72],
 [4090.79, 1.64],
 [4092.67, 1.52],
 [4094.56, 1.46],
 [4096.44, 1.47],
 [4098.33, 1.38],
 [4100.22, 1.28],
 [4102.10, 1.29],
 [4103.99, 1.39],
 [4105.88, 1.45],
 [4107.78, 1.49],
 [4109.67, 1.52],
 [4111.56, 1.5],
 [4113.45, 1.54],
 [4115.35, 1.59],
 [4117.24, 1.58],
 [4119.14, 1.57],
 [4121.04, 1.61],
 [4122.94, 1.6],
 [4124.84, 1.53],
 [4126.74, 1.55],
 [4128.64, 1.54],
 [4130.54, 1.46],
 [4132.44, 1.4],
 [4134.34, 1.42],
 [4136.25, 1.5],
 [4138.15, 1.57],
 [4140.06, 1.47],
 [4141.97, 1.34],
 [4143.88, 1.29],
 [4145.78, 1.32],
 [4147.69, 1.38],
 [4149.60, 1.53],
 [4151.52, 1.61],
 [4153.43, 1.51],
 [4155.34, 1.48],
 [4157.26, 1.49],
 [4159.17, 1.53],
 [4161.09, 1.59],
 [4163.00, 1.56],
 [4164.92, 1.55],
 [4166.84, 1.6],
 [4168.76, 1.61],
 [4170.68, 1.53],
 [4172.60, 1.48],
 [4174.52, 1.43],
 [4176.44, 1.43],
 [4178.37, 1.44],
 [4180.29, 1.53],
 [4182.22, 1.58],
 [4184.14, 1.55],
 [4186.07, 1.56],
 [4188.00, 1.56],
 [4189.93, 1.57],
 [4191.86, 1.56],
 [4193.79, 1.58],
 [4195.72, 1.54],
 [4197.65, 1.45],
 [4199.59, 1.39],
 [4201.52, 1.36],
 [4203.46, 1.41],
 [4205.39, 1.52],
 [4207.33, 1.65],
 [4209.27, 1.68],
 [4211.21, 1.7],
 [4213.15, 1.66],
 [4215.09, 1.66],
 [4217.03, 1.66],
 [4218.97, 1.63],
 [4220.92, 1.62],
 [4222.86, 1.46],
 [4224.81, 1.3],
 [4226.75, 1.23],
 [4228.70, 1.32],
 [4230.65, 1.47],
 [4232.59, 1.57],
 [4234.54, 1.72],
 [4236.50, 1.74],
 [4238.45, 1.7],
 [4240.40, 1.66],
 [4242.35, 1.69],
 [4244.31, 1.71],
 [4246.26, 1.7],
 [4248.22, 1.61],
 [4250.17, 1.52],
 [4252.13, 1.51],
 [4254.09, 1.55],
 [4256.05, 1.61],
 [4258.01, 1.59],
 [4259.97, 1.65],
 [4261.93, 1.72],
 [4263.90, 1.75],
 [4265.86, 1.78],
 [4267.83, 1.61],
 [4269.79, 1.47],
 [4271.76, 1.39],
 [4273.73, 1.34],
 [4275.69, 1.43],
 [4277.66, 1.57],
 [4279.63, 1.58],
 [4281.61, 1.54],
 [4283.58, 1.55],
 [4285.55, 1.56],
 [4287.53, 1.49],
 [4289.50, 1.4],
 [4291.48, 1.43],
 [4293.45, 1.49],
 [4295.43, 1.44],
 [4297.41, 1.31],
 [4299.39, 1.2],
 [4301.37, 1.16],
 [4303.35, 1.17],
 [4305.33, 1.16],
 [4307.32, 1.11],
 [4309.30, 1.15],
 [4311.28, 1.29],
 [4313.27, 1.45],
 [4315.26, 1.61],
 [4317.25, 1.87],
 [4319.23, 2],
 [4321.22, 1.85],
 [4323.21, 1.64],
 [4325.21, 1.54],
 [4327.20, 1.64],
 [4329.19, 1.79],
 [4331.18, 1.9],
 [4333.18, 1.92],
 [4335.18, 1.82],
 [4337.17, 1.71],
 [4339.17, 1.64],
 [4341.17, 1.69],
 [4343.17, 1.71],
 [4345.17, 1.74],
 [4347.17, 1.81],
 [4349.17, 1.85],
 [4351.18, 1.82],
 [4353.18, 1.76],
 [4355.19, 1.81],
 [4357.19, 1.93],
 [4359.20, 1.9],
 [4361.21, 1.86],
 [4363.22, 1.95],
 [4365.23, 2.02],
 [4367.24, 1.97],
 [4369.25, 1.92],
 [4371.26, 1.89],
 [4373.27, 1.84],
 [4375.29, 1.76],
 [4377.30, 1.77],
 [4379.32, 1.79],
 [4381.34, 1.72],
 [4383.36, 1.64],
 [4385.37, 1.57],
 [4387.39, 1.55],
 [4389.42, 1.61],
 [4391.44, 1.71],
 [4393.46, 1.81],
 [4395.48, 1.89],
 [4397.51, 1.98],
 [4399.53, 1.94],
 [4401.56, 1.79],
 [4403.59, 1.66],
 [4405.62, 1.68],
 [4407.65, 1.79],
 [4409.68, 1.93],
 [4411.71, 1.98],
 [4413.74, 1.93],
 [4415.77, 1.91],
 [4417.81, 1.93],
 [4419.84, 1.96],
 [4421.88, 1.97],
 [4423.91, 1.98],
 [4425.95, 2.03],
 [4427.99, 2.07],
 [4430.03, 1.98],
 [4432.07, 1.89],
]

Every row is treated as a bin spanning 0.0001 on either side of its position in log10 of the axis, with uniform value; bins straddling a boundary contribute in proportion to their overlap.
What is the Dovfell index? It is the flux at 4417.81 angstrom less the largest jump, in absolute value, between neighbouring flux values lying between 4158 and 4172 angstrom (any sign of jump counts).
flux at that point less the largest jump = 1.85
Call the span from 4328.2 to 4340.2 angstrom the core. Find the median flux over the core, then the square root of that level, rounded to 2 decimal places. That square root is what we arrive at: 1.34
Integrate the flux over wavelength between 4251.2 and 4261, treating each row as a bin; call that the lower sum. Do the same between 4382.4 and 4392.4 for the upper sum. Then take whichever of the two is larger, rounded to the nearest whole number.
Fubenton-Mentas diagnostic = 16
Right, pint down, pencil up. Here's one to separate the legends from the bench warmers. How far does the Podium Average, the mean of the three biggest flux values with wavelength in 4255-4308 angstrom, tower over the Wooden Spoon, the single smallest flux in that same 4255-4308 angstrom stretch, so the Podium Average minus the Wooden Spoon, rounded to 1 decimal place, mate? 0.6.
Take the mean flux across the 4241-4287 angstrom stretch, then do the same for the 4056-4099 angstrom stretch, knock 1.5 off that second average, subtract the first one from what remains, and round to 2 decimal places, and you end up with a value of -1.58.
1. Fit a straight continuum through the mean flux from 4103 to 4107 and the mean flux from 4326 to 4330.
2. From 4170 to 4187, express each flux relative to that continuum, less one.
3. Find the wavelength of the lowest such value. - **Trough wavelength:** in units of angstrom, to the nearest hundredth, 4176.44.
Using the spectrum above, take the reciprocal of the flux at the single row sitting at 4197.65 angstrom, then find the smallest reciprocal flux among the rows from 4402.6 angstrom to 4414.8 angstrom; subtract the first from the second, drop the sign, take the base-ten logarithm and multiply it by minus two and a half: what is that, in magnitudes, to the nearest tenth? 1.8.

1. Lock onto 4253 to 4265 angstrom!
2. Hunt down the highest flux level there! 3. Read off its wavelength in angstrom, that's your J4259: 4263.90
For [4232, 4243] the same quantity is 4236.50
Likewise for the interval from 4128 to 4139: 4138.15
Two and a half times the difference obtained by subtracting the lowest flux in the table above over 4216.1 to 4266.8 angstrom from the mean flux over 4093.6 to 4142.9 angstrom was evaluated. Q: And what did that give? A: 0.63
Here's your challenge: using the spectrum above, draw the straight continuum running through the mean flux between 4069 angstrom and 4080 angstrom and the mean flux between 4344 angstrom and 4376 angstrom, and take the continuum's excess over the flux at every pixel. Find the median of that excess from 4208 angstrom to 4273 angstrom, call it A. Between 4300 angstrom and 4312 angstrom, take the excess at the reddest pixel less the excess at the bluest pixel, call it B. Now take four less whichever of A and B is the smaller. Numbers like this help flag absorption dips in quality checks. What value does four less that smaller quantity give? 4.12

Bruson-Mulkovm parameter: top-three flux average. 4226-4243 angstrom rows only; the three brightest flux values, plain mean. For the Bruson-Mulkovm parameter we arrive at 1.7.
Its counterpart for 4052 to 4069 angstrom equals 1.5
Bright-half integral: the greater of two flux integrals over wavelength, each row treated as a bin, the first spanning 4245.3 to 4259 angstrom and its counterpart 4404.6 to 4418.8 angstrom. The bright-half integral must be 27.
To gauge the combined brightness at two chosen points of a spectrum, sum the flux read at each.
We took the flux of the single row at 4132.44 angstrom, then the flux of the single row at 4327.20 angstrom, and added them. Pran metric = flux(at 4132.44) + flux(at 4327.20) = 3.04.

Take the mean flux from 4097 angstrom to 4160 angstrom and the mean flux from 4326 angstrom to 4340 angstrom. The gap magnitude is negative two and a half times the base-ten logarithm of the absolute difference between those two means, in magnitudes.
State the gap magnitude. 1.3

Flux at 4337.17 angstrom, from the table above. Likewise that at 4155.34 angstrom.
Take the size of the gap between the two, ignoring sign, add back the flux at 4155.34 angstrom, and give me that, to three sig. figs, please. 1.71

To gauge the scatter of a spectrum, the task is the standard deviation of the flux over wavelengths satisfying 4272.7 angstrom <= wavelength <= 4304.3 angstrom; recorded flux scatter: 0.14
